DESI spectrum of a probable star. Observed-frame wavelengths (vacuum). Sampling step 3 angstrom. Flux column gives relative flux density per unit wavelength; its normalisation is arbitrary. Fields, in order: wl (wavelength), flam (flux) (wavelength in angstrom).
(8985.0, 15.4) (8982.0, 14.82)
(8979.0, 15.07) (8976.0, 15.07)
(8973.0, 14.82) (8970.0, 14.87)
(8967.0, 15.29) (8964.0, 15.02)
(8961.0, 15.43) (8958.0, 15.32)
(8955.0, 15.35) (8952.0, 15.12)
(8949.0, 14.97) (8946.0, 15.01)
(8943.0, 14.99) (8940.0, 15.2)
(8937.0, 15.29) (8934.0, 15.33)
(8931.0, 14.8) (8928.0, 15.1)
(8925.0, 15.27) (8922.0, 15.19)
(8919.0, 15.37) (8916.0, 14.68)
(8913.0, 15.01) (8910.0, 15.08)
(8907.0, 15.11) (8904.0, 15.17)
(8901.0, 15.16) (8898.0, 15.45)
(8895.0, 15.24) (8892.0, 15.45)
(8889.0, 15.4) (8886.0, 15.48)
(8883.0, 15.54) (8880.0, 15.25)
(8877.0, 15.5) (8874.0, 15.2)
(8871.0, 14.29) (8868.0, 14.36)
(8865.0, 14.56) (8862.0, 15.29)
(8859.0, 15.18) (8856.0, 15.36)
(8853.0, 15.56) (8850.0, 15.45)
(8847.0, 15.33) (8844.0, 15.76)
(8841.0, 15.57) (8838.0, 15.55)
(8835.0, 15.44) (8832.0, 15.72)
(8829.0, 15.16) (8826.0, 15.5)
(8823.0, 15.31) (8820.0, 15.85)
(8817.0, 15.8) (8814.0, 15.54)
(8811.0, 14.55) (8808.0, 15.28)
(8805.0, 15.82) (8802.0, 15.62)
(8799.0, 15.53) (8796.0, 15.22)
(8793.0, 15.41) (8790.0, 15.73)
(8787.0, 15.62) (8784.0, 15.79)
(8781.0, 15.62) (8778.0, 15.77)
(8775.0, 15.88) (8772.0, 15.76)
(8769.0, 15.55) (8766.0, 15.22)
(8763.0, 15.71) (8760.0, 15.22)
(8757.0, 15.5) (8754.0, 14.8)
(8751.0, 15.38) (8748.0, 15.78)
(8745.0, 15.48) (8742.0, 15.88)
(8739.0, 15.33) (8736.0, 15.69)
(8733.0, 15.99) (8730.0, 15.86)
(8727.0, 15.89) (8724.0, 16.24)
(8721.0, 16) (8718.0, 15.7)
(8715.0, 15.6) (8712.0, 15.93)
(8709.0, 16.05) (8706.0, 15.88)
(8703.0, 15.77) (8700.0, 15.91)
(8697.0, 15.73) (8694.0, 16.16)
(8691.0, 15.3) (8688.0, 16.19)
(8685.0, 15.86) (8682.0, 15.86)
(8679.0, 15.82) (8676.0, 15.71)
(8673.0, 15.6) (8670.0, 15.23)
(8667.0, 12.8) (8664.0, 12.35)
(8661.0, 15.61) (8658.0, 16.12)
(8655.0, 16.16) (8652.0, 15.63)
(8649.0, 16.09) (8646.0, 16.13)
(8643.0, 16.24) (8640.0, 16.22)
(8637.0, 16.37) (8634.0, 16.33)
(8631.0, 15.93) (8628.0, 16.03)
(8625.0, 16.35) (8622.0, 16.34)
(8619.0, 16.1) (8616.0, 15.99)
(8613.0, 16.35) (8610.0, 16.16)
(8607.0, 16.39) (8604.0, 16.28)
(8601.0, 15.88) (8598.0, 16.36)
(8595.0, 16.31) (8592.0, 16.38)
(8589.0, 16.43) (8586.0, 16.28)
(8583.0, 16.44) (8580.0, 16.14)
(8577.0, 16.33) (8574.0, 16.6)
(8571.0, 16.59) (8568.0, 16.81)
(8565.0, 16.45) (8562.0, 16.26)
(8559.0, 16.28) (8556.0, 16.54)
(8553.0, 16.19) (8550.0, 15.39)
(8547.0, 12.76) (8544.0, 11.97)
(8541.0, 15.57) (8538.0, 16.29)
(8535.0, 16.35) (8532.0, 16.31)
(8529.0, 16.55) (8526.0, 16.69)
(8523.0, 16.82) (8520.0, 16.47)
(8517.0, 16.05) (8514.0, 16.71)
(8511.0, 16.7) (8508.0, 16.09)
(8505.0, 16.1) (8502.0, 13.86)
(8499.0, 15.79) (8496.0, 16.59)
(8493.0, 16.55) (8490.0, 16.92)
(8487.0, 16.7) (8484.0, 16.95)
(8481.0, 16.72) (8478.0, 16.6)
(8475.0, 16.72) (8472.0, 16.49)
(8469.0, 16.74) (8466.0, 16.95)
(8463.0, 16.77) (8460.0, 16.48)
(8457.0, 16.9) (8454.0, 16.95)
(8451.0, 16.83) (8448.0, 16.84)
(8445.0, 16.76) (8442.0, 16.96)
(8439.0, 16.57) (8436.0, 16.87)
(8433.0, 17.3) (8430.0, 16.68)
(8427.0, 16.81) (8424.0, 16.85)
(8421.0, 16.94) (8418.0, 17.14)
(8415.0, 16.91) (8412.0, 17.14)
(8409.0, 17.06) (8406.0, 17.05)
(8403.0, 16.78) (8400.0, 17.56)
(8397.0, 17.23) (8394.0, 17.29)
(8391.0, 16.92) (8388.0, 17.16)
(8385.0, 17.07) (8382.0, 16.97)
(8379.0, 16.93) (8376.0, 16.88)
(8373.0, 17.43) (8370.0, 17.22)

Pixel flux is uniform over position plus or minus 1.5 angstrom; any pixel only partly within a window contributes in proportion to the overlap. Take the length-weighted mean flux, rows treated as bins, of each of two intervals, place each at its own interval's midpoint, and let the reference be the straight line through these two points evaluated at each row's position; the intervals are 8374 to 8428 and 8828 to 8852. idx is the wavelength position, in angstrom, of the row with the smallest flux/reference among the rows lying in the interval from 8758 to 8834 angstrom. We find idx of 8811.0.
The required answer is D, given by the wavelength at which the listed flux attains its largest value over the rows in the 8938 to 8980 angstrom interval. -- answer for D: 8961.0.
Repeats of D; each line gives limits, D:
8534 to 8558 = 8556.0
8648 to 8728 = 8724.0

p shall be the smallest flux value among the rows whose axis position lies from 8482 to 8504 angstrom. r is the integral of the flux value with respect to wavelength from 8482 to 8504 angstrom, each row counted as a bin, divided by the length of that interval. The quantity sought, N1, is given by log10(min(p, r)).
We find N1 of 1.14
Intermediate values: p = 13.86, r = 16.2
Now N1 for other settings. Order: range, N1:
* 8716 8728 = 1.20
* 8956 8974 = 1.17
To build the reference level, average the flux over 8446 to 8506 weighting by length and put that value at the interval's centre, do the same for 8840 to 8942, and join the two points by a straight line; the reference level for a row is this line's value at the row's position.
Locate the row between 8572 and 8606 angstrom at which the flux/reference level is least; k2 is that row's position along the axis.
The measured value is 8601.0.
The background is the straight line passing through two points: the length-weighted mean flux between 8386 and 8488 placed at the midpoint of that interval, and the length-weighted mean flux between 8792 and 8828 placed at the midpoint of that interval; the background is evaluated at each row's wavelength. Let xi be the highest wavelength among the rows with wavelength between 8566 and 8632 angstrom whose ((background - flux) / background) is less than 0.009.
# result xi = 8628.0 angstrom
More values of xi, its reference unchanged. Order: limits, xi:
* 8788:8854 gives 8853.0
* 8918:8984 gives 8982.0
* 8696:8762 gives 8748.0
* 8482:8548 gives 8529.0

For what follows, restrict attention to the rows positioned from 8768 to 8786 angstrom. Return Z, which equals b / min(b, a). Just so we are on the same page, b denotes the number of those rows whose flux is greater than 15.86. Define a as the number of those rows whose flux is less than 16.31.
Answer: 1.0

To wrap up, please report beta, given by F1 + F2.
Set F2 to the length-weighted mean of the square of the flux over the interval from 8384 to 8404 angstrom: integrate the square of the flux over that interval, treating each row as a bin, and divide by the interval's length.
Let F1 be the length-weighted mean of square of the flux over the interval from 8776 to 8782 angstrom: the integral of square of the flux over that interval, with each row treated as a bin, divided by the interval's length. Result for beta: 541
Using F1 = 247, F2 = 294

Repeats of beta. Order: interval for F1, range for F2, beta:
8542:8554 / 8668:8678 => 438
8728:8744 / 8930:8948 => 476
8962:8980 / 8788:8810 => 466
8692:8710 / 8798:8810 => 494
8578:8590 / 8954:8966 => 500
